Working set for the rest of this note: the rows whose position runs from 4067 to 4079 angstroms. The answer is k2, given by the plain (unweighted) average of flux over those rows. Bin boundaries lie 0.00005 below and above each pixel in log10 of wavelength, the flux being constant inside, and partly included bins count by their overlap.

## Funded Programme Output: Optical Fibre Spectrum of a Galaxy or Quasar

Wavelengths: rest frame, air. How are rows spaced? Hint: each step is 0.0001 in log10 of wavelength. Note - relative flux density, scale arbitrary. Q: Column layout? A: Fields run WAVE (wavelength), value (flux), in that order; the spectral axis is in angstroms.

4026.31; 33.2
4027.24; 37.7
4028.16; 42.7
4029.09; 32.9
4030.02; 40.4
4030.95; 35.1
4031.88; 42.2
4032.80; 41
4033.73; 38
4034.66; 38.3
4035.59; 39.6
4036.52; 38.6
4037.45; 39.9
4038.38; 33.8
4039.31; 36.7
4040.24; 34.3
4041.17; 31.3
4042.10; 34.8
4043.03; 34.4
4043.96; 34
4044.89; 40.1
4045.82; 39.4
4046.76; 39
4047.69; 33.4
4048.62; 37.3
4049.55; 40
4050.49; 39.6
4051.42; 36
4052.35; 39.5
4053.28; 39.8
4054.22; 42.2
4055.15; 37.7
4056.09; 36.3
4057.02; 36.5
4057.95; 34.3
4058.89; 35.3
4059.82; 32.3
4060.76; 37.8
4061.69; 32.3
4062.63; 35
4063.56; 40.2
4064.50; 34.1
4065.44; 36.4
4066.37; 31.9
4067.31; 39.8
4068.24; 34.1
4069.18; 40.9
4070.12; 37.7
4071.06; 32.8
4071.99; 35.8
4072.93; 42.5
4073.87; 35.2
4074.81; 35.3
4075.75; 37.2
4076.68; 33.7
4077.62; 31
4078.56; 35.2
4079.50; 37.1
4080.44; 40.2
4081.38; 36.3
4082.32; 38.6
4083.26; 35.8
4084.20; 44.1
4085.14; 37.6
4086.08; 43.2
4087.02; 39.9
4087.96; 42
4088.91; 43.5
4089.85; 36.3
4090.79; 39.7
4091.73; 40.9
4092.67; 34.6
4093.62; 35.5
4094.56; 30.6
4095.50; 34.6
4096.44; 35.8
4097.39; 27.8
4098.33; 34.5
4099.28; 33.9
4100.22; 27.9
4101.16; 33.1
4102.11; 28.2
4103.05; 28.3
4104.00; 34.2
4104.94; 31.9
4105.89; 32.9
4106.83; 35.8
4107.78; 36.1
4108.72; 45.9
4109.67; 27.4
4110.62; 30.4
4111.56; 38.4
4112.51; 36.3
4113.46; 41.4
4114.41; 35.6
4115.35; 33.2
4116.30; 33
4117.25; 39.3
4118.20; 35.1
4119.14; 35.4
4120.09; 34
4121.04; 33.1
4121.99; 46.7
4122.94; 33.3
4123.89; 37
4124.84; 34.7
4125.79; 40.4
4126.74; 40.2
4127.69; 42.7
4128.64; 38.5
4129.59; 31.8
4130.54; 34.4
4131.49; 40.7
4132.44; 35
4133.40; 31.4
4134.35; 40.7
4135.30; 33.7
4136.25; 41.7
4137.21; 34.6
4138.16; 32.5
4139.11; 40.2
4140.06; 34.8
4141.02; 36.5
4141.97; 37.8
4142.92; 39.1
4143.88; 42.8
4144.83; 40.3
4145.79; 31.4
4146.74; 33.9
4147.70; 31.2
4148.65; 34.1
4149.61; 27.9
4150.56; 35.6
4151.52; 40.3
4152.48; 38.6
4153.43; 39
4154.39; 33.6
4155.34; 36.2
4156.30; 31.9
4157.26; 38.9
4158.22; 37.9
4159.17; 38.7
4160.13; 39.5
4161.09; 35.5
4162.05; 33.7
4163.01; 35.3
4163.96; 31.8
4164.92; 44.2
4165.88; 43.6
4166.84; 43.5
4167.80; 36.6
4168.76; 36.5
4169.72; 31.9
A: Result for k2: 36.2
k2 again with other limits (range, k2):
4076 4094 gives 38.2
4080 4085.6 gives 38.8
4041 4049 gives 36.0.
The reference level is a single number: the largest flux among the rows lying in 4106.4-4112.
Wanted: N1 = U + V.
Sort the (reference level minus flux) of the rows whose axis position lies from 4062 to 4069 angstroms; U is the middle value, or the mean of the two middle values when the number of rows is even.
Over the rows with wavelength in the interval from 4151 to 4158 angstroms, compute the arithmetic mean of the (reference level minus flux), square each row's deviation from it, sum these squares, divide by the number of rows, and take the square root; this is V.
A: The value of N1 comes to 13.8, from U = 10.9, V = 2.9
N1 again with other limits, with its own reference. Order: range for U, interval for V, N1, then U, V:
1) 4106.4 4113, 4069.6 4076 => 12.6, 9.8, 2.8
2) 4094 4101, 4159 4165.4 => 15.9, 12.0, 3.9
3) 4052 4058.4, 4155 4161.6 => 10.7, 8.2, 2.5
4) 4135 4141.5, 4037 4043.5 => 13.6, 11.1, 2.5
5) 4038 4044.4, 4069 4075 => 14.8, 11.6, 3.2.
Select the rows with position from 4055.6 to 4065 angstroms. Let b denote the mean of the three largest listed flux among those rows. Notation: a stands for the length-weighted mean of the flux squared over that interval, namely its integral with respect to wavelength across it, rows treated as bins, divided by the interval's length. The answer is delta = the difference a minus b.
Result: 1221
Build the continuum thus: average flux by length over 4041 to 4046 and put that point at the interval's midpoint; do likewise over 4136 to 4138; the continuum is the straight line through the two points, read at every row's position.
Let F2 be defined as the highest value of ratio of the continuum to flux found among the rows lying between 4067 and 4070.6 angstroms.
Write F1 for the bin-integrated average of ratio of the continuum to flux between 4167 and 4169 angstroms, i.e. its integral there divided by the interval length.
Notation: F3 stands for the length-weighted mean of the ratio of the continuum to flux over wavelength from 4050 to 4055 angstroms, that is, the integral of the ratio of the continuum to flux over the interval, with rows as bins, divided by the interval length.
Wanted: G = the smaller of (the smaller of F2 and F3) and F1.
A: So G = 0.914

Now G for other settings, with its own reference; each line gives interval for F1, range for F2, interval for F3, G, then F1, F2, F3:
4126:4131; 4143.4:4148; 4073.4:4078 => 0.985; 0.98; 1.18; 1.05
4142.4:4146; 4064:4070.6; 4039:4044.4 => 0.957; 0.96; 1.13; 1.05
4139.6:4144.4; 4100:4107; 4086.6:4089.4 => 0.866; 0.97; 1.30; 0.87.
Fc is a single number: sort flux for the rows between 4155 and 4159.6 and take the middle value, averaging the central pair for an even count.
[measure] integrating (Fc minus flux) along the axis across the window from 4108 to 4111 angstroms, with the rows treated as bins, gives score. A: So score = 9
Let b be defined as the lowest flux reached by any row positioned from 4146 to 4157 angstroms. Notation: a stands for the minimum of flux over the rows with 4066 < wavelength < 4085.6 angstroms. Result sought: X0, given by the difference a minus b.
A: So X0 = 3.1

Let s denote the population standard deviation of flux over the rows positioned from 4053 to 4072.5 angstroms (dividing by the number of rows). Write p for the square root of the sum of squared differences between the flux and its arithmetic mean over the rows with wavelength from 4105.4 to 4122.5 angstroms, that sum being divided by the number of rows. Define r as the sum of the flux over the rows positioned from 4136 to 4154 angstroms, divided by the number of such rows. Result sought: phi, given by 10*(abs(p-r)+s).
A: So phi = 346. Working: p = 4.7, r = 36.4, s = 2.9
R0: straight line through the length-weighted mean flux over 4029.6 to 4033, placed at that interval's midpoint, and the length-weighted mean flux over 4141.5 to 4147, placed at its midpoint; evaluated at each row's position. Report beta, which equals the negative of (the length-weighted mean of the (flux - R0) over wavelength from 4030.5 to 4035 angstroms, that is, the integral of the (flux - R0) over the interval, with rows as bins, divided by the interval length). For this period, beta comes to 1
